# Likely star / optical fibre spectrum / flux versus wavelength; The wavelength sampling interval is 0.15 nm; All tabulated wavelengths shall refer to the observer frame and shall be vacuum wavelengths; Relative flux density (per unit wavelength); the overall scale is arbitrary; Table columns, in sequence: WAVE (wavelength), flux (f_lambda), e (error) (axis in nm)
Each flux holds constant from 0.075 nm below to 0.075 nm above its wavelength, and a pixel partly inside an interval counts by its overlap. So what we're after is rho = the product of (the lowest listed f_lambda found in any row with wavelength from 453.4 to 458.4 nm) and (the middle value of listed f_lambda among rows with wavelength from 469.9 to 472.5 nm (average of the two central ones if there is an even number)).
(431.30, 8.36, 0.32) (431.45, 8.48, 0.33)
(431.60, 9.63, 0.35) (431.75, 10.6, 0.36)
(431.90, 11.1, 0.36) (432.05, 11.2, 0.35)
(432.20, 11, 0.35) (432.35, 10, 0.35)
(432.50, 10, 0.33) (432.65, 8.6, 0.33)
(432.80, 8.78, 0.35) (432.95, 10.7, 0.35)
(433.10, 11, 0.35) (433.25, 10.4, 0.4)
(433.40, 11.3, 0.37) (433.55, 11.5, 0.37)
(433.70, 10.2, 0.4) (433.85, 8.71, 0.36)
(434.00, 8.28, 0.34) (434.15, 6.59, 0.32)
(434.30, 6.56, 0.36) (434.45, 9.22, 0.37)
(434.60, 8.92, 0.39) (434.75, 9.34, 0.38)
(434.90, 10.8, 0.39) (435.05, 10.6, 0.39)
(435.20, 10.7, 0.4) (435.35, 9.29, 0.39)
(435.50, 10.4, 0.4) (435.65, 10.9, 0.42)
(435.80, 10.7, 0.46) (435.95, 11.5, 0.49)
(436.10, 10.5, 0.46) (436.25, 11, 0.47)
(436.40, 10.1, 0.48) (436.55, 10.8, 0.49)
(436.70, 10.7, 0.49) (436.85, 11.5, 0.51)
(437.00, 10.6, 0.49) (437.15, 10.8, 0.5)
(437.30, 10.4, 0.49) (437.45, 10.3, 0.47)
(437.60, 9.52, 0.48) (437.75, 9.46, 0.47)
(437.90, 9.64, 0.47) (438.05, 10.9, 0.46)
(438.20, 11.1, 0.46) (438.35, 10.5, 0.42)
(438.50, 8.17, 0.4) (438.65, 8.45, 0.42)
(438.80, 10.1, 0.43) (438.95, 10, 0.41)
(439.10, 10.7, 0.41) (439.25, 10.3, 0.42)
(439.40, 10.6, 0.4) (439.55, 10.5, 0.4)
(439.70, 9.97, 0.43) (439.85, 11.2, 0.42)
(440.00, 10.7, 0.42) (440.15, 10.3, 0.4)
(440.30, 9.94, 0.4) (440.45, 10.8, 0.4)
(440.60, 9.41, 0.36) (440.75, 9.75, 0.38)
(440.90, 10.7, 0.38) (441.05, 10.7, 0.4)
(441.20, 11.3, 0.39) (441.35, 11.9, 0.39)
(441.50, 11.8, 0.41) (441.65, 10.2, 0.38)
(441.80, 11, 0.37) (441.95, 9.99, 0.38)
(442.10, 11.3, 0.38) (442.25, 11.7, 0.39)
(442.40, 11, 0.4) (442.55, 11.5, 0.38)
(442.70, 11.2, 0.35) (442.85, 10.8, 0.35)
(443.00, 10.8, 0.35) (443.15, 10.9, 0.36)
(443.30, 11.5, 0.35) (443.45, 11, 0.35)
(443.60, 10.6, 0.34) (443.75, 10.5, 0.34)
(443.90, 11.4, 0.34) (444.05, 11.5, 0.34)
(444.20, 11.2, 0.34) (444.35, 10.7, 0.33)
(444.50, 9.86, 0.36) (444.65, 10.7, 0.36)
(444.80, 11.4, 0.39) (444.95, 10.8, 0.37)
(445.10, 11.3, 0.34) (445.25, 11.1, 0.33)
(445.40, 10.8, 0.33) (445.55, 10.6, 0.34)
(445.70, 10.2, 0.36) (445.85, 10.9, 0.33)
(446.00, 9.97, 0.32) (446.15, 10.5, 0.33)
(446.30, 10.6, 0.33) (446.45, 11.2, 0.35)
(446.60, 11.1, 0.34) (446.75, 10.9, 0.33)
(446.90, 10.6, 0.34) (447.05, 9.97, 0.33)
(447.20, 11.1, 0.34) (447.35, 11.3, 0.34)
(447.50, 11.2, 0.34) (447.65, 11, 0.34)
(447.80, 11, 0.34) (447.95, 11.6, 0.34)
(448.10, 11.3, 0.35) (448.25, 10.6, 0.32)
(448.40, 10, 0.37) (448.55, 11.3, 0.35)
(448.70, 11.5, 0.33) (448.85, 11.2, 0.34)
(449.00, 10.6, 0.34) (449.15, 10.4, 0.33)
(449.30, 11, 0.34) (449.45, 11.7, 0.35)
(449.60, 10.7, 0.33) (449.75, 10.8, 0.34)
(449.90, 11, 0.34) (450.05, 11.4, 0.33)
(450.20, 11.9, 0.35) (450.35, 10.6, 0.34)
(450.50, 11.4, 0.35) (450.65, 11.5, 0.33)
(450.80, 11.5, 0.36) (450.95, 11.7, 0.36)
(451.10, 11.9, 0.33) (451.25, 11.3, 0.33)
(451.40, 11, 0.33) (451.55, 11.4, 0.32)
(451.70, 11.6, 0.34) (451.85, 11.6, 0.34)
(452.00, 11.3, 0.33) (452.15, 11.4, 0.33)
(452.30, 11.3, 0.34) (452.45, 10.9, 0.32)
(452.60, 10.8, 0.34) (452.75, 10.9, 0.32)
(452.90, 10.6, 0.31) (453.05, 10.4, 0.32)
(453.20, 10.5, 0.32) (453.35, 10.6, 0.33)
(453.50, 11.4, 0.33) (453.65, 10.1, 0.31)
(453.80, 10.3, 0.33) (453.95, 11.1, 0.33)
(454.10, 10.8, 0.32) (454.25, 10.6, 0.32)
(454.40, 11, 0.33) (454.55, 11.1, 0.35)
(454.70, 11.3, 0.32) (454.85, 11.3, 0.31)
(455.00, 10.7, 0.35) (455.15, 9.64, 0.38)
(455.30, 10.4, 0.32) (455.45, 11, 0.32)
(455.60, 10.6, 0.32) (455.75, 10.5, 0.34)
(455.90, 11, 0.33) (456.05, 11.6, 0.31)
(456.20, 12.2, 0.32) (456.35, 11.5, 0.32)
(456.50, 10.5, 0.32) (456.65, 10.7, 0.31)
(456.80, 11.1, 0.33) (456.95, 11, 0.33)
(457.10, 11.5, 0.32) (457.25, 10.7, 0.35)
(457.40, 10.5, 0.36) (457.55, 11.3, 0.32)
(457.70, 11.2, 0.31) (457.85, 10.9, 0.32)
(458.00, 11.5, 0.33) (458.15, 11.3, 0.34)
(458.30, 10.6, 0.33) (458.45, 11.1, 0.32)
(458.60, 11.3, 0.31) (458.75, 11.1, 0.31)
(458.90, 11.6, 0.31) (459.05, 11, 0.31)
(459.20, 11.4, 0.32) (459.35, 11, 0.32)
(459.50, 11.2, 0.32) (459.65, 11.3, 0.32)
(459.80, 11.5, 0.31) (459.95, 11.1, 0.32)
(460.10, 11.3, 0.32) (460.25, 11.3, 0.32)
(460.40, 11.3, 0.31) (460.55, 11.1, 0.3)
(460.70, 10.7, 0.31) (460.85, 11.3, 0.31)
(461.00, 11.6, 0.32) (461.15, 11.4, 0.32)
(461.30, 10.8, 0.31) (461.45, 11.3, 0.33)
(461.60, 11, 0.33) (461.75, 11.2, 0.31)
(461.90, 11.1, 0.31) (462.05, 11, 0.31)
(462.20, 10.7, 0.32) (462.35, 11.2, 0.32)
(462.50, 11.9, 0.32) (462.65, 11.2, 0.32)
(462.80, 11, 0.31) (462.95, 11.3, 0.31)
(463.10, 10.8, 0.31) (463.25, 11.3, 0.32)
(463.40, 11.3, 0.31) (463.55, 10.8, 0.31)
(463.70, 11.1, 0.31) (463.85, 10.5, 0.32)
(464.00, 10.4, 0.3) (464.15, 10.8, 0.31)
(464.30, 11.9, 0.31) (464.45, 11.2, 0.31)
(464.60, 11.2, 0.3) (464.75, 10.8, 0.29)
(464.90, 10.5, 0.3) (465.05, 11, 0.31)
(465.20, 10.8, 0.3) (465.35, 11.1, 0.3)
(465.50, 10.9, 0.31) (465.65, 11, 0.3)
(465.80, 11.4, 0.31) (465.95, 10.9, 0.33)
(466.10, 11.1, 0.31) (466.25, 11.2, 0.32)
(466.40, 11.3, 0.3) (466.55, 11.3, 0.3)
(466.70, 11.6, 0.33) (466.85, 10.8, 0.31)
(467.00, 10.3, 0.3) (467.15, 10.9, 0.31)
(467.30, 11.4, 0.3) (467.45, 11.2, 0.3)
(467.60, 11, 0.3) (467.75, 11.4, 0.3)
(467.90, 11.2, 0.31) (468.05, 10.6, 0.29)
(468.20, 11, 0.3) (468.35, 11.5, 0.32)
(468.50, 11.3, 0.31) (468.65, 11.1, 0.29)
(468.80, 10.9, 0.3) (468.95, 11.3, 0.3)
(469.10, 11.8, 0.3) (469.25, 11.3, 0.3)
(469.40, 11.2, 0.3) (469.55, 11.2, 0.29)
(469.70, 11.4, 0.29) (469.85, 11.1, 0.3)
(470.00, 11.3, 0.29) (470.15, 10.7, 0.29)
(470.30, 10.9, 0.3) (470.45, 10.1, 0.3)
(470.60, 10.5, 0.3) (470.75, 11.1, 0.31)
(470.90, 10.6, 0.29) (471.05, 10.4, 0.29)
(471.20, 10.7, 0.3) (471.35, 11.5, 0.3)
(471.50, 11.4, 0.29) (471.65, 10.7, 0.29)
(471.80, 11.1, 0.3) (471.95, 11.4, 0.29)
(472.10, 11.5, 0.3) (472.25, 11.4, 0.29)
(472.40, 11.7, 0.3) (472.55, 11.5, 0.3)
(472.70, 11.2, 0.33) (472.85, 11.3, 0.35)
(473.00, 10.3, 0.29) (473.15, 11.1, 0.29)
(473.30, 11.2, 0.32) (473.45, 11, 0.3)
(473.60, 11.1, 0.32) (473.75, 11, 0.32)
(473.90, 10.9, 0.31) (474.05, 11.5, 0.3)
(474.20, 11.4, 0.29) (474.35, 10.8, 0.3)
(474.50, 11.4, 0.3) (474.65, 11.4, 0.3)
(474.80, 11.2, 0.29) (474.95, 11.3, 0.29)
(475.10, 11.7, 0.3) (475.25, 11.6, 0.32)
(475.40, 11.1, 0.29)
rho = 107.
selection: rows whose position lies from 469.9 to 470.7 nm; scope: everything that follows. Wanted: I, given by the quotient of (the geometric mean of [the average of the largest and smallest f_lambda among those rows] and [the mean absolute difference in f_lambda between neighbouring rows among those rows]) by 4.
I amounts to 0.58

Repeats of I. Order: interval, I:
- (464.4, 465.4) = 0.44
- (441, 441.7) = 0.71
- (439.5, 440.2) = 0.66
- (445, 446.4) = 0.53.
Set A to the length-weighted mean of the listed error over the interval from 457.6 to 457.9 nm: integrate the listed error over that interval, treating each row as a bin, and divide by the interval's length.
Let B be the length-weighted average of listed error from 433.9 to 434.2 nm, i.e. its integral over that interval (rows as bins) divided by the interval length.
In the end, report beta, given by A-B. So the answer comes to -0.018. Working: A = 0.315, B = 0.333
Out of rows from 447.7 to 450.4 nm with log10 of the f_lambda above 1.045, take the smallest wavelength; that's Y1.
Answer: 447.95 nm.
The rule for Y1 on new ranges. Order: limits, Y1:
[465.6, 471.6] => 465.80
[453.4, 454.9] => 453.50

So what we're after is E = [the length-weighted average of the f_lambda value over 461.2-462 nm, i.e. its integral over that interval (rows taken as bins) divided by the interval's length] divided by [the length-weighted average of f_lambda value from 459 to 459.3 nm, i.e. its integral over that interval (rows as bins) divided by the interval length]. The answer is 0.990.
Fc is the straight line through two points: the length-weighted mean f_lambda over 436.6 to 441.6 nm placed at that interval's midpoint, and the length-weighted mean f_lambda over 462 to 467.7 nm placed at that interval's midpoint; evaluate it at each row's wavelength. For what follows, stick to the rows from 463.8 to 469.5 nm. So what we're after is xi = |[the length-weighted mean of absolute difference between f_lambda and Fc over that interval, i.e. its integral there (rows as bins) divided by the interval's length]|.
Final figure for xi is 0.26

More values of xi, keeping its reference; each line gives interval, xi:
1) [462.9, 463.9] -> 0.26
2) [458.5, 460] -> 0.34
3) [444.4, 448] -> 0.44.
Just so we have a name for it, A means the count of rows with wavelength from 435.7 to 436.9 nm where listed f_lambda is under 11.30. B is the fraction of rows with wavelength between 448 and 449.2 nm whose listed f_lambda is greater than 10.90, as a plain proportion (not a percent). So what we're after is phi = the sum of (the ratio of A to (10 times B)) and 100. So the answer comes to 101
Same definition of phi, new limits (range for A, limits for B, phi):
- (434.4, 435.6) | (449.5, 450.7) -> 101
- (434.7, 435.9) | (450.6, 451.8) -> 101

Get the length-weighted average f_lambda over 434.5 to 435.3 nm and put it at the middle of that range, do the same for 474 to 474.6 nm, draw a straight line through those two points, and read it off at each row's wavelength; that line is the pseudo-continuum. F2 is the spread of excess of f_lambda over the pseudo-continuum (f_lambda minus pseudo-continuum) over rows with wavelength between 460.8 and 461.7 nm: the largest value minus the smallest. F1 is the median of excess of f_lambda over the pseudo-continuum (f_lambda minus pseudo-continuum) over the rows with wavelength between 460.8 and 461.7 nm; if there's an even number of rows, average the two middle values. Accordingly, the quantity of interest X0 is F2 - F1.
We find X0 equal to 0.36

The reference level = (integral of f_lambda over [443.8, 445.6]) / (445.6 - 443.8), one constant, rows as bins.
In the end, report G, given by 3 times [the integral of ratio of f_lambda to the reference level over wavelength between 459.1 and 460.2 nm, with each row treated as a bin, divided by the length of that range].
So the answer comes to 3.08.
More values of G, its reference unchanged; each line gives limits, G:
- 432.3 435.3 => 2.63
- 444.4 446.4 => 2.93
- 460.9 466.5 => 3.04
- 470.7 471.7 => 2.99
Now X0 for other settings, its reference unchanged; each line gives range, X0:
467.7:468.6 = 0.72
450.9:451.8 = -0.04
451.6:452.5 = -0.06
